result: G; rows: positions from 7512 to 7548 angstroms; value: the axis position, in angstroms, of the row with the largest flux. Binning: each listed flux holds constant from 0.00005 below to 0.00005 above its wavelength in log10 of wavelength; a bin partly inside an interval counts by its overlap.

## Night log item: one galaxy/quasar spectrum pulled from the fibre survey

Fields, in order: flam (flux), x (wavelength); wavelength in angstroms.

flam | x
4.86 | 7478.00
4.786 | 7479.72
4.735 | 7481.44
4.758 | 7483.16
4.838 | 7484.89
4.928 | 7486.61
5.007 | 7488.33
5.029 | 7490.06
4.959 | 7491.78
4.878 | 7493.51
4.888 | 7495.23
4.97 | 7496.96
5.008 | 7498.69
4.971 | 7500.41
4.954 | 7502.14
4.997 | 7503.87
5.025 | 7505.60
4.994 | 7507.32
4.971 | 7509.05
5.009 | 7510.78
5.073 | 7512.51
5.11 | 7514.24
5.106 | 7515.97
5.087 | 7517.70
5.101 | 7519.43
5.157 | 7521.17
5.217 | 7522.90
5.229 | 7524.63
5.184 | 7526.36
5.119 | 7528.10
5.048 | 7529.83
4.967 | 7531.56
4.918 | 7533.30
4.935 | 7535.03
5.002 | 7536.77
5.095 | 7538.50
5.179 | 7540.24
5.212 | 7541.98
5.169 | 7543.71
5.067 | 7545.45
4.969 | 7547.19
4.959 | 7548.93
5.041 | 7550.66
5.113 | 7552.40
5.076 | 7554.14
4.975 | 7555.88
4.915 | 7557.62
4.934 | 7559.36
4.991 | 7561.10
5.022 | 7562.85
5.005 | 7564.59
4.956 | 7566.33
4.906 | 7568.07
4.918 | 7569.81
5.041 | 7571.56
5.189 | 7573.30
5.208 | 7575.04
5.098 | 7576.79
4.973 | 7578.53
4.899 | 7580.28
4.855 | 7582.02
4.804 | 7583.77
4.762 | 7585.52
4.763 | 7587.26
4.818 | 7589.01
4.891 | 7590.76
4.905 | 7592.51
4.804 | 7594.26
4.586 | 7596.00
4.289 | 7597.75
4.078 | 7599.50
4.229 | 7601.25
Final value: 7524.63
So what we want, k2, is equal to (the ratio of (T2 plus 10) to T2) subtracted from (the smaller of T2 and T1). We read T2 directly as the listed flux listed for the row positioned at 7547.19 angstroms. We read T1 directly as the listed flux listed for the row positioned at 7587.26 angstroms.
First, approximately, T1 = 4.763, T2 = 4.969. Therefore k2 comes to 1.75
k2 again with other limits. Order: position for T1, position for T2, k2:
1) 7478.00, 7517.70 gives 1.89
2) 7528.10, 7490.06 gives 2.04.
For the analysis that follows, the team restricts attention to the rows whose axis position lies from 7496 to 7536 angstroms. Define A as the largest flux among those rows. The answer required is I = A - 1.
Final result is 4.23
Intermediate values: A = 5.229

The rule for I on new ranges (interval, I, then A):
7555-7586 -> 4.21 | 5.208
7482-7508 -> 4.03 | 5.029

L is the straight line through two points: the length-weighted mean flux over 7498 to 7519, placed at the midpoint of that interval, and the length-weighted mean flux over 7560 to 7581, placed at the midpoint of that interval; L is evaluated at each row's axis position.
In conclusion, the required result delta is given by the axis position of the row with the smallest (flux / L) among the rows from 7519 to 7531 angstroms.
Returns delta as 7529.83 angstroms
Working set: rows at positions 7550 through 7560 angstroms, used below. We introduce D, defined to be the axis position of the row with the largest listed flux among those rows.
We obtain 7552.40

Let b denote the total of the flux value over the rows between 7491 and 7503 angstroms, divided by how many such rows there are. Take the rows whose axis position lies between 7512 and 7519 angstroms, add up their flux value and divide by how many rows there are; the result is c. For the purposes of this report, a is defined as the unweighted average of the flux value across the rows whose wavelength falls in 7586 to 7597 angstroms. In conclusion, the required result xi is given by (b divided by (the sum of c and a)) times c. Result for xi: 2.55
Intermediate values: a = 4.79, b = 4.95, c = 5.09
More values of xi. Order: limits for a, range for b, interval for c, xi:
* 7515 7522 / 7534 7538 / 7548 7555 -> 2.47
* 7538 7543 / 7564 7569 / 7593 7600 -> 2.29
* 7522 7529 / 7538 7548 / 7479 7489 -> 2.47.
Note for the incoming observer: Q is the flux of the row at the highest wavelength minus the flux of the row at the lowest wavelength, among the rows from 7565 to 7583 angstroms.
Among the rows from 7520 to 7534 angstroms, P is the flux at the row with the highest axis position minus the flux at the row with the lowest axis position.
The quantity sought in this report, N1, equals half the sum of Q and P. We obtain -0.17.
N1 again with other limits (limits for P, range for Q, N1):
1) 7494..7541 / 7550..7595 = 0.03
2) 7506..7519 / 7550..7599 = -0.33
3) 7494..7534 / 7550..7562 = -0.01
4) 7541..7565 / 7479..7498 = -0.01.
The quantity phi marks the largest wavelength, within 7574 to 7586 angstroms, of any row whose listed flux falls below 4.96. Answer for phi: 7585.52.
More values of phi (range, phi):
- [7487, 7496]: 7495.23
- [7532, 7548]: 7535.03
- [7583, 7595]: 7594.26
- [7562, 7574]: 7569.81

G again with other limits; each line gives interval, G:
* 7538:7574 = 7541.98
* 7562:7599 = 7575.04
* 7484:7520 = 7514.24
